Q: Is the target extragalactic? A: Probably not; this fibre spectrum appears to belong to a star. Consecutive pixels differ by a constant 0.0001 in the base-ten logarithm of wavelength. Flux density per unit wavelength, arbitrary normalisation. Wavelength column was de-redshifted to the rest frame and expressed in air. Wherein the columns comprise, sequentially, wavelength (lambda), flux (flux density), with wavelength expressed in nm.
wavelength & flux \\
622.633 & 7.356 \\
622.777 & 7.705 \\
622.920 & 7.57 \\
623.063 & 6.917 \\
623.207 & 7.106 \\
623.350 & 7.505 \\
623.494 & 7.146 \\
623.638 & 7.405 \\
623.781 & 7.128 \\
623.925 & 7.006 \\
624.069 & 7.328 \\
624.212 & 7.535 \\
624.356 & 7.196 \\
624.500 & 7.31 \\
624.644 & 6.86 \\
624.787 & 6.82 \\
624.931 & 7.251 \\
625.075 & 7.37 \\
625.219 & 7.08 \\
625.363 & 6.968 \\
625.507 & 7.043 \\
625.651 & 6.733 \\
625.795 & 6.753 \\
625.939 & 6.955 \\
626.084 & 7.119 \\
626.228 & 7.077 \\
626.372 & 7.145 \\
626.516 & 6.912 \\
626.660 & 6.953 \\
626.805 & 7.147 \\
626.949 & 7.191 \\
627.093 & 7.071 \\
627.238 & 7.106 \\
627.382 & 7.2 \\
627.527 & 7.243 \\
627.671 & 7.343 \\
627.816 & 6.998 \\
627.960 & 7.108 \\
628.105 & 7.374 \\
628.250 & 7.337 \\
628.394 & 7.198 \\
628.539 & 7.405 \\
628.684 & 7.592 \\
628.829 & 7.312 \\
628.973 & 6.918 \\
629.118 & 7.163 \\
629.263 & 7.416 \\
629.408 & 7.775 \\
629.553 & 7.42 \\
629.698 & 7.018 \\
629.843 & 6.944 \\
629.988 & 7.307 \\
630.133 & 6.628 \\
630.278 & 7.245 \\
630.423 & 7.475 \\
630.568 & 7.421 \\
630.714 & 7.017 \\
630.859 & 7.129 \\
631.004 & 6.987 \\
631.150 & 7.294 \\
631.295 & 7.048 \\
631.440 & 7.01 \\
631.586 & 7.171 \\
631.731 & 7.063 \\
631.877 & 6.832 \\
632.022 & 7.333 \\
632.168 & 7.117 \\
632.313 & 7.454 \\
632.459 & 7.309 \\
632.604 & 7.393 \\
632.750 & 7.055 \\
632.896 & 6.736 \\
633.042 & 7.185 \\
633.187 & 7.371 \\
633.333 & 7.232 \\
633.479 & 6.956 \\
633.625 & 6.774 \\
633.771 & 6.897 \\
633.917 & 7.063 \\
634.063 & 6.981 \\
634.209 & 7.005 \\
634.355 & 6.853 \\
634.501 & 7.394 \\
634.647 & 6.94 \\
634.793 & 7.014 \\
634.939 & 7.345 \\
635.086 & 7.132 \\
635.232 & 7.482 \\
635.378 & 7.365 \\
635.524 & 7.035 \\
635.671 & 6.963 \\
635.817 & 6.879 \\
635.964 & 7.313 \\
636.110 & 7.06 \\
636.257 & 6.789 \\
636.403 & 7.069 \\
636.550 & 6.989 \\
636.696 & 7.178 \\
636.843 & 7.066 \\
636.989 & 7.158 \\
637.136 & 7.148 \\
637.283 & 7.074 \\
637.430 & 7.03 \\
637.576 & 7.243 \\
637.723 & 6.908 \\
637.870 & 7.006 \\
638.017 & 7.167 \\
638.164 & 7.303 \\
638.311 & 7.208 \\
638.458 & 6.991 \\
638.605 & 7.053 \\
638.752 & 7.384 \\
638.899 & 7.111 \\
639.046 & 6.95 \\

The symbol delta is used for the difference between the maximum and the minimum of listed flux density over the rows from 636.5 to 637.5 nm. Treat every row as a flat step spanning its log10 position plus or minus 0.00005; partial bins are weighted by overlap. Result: 0.19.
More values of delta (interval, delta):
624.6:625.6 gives 0.55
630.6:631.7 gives 0.31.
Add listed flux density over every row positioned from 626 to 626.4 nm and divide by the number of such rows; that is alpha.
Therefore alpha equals 7.11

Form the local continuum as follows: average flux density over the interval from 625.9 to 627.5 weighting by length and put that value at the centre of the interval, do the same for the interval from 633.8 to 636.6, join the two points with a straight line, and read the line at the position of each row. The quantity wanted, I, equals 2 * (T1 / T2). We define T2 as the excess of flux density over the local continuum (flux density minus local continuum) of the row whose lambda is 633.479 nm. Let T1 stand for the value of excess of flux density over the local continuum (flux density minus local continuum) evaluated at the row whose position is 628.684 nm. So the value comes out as -8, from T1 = 0.51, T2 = -0.13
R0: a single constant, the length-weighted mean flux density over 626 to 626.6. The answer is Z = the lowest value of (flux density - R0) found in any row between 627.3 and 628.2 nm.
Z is -0.06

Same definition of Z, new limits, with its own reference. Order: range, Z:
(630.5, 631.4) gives -0.07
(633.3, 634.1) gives -0.29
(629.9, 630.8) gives -0.43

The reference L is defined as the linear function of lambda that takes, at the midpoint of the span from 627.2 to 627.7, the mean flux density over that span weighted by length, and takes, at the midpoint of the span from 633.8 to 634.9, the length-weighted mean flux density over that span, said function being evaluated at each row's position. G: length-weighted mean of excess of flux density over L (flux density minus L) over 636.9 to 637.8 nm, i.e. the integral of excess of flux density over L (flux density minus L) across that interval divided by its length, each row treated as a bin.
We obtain 0.13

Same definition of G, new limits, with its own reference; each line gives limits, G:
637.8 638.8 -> 0.22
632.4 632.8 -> 0.17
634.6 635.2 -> 0.11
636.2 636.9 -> 0.04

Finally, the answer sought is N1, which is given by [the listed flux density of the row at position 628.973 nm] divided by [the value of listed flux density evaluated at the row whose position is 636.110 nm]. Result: 0.98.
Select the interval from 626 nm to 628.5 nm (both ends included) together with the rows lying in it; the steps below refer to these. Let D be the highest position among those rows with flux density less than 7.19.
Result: 627.960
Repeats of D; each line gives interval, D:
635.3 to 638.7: 638.605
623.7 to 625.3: 625.219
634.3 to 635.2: 635.086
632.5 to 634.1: 634.063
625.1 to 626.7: 626.660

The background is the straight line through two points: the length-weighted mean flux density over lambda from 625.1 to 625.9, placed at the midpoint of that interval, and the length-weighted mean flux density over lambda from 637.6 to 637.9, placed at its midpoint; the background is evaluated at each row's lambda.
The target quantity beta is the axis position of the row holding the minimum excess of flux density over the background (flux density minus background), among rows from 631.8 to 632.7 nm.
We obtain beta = 631.877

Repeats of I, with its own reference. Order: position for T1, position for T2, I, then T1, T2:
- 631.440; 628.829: -1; -0.07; 0.23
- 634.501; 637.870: -8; 0.31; -0.08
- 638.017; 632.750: -5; 0.08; -0.03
